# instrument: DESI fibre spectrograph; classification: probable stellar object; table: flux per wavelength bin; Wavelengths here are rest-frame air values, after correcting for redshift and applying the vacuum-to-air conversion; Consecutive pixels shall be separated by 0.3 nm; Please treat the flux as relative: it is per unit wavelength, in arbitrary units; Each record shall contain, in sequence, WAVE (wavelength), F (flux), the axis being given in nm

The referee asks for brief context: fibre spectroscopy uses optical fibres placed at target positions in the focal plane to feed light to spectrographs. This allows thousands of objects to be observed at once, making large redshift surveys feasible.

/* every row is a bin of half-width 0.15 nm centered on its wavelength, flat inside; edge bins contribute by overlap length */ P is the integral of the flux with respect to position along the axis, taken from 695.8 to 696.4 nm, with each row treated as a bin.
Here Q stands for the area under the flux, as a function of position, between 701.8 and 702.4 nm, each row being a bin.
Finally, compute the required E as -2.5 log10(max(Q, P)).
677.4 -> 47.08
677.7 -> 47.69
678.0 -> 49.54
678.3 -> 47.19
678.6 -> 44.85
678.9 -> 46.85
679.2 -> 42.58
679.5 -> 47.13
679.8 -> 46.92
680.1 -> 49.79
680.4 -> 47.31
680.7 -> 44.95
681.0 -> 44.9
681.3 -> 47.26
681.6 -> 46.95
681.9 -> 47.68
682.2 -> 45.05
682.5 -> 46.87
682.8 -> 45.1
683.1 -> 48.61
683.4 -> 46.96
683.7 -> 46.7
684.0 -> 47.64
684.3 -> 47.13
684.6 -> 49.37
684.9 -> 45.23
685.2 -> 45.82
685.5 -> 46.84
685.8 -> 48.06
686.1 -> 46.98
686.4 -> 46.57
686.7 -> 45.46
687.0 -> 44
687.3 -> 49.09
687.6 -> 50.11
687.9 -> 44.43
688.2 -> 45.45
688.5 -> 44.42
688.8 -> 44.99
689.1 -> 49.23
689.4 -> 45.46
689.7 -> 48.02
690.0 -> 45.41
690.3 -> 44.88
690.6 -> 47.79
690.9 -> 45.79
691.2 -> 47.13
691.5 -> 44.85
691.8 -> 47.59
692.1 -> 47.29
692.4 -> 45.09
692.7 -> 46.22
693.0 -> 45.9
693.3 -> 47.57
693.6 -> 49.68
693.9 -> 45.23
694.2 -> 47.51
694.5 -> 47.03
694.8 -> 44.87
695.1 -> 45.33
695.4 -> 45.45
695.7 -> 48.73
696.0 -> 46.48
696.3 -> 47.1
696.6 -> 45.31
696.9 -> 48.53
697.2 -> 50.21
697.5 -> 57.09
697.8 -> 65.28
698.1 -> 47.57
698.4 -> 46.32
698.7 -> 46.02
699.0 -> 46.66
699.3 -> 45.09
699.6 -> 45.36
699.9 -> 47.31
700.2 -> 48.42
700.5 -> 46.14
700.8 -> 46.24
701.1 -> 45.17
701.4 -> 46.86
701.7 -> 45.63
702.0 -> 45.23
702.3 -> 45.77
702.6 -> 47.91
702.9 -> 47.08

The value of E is -3.624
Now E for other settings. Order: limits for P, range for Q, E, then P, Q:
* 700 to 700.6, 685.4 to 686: -3.636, 28.4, 28.48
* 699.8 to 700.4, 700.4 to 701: -3.643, 28.7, 27.67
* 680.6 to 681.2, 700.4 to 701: -3.605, 27.1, 27.67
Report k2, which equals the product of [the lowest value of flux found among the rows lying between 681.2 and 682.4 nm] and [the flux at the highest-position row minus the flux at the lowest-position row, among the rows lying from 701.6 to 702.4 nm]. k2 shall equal 6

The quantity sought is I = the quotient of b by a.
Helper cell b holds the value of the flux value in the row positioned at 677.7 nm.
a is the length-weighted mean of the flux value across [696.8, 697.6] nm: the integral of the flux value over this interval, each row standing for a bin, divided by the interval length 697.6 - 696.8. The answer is 0.92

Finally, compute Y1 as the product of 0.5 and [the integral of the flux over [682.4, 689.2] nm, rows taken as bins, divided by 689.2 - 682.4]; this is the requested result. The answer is 23.4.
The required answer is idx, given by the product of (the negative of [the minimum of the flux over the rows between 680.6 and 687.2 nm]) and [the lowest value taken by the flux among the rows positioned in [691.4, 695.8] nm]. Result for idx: -1973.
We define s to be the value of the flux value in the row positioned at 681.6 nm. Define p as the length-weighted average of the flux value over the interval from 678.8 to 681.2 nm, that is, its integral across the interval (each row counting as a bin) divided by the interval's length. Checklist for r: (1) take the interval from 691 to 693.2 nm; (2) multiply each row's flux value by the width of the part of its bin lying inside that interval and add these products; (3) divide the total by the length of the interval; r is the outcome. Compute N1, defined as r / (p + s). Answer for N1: 0.497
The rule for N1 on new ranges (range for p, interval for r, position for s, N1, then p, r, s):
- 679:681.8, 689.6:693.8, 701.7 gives 0.506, 46.5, 46.6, 45.63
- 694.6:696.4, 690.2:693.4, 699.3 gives 0.507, 46.3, 46.4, 45.09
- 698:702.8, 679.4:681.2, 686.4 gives 0.504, 46.4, 46.8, 46.57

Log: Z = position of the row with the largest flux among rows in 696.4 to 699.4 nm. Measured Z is 697.8 nm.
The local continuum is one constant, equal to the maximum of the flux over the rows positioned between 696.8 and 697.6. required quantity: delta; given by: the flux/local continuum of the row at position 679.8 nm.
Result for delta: 0.82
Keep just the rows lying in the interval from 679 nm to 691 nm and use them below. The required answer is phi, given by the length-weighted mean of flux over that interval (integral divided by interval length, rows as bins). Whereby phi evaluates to 46.6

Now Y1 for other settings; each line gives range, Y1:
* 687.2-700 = 23.7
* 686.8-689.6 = 23.2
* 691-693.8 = 23.4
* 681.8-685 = 23.5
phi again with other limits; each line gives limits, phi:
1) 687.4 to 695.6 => 46.4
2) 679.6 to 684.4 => 46.9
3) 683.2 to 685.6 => 47.0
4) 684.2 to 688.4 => 46.7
